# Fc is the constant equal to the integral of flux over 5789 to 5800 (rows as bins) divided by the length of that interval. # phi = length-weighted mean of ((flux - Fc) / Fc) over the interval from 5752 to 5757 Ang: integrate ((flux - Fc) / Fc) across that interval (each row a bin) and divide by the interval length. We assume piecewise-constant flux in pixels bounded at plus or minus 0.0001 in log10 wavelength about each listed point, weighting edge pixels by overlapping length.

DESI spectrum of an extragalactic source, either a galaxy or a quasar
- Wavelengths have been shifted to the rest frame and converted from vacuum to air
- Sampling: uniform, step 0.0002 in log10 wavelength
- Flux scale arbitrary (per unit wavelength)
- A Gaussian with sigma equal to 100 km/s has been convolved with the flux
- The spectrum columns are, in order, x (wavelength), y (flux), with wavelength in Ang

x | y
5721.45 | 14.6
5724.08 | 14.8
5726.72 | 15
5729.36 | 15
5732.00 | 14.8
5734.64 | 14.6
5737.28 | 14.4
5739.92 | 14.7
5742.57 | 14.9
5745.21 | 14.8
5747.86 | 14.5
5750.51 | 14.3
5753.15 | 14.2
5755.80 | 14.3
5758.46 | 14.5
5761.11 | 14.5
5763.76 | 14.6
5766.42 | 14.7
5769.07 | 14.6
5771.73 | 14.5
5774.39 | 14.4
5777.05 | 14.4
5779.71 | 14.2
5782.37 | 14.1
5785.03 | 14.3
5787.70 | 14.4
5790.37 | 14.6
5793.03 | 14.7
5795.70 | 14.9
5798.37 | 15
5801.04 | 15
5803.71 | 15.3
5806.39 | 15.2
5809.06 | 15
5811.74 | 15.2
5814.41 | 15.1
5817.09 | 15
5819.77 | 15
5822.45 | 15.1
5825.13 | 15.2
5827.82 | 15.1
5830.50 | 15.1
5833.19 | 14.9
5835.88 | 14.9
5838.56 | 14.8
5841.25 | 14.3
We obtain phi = -0.04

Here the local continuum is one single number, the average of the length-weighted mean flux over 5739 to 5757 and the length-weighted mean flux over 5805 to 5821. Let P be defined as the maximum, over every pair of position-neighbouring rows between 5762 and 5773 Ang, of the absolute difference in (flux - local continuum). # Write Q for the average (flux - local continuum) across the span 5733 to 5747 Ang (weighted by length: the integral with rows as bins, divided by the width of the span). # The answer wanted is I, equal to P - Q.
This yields 0.23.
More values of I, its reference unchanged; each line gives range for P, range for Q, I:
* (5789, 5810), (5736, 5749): 0.44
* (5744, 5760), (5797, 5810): 0.00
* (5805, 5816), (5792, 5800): 0.13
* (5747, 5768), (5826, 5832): -0.10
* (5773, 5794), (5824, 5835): -0.06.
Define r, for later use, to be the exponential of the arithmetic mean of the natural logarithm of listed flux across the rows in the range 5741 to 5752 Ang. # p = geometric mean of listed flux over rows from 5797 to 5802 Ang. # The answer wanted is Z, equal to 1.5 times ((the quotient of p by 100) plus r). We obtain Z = 22.2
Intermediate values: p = 15.00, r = 14.6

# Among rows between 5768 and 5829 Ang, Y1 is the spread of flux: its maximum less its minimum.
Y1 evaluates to 1.20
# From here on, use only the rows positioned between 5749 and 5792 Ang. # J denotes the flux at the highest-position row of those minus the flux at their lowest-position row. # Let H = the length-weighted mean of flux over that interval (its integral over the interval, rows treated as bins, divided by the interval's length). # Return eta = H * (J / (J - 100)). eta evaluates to -0.043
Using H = 14.4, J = 0.30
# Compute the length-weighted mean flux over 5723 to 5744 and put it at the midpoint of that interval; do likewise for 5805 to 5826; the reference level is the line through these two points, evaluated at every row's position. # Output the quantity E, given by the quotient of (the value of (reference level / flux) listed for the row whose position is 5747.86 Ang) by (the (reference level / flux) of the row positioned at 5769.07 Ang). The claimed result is 1.00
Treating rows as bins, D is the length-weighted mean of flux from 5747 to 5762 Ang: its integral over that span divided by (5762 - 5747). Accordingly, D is 14.4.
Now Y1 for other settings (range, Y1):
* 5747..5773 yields 0.50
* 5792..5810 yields 0.60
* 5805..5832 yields 0.20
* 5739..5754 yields 0.70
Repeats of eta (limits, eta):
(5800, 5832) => -0.015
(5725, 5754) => 0.116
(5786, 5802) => -0.089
